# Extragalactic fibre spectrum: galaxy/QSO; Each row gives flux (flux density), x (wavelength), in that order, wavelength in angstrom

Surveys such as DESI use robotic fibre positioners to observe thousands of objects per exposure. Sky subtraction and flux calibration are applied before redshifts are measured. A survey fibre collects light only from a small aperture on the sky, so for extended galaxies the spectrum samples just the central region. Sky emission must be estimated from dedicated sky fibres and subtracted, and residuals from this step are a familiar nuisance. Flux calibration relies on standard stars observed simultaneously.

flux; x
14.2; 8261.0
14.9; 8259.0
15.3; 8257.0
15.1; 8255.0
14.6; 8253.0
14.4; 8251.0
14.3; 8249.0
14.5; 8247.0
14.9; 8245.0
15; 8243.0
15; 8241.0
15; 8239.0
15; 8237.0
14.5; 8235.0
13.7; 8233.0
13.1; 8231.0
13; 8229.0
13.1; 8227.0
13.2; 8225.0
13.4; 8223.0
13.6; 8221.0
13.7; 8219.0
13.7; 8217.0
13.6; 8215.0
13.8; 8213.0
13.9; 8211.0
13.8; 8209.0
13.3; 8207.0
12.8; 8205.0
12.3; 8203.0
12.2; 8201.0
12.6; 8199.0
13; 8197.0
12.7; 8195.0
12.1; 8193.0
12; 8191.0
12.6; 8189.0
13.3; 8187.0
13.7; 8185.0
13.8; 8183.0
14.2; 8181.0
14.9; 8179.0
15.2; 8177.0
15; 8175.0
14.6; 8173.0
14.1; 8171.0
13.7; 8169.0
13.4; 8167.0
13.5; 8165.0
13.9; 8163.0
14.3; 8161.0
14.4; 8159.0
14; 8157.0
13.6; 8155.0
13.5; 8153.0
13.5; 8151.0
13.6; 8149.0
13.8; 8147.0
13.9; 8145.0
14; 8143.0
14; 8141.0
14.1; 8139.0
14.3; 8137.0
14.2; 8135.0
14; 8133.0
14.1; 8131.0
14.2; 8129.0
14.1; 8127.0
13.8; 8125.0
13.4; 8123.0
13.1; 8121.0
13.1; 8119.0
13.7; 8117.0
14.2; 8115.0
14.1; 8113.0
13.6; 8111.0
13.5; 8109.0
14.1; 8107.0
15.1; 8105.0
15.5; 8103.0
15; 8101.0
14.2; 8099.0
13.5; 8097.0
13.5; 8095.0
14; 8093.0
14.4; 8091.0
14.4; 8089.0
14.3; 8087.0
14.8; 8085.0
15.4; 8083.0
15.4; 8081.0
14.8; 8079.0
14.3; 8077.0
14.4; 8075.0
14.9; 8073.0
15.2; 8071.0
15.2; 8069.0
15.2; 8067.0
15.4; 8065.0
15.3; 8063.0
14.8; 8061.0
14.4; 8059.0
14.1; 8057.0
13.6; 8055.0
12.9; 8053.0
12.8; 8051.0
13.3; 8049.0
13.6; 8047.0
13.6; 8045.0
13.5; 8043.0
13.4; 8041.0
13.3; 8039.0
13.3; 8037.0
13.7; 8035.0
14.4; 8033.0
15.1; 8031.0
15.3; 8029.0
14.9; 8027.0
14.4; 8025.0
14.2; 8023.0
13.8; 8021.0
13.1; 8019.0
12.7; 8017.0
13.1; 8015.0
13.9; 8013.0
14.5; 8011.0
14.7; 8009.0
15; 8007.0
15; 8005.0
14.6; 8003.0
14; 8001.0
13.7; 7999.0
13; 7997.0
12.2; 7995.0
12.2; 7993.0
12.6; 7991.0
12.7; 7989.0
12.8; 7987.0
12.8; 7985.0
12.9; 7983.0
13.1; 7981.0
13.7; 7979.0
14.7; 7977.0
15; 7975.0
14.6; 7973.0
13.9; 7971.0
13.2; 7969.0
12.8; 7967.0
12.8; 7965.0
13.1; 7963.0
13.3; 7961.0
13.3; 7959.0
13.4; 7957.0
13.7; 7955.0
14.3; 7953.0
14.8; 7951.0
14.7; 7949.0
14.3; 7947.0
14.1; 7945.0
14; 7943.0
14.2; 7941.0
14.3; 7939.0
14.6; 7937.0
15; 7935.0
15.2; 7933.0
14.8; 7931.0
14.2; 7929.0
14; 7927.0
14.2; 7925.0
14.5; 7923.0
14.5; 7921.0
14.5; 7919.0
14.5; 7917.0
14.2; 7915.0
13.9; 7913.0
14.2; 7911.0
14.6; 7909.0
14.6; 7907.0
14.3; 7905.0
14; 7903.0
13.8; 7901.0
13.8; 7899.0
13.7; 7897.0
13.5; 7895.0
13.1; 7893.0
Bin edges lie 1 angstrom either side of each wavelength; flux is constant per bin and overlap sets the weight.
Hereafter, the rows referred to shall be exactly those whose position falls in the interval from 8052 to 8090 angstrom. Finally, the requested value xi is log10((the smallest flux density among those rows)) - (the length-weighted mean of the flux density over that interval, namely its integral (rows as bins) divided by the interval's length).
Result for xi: -13.6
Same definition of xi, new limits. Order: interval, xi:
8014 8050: -12.7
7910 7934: -13.2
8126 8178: -12.9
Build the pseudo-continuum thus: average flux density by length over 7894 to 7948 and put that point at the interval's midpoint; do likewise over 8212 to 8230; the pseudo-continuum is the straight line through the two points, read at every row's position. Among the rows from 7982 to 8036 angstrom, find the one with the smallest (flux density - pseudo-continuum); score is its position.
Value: 7993.0 angstrom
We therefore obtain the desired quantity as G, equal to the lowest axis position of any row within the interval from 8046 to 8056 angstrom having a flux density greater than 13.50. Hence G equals 8047.0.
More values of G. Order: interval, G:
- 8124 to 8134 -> 8125.0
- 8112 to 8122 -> 8113.0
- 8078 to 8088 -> 8079.0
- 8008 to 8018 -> 8009.0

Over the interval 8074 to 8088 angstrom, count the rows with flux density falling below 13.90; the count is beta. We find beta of 0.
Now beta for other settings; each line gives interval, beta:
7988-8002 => 6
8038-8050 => 6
